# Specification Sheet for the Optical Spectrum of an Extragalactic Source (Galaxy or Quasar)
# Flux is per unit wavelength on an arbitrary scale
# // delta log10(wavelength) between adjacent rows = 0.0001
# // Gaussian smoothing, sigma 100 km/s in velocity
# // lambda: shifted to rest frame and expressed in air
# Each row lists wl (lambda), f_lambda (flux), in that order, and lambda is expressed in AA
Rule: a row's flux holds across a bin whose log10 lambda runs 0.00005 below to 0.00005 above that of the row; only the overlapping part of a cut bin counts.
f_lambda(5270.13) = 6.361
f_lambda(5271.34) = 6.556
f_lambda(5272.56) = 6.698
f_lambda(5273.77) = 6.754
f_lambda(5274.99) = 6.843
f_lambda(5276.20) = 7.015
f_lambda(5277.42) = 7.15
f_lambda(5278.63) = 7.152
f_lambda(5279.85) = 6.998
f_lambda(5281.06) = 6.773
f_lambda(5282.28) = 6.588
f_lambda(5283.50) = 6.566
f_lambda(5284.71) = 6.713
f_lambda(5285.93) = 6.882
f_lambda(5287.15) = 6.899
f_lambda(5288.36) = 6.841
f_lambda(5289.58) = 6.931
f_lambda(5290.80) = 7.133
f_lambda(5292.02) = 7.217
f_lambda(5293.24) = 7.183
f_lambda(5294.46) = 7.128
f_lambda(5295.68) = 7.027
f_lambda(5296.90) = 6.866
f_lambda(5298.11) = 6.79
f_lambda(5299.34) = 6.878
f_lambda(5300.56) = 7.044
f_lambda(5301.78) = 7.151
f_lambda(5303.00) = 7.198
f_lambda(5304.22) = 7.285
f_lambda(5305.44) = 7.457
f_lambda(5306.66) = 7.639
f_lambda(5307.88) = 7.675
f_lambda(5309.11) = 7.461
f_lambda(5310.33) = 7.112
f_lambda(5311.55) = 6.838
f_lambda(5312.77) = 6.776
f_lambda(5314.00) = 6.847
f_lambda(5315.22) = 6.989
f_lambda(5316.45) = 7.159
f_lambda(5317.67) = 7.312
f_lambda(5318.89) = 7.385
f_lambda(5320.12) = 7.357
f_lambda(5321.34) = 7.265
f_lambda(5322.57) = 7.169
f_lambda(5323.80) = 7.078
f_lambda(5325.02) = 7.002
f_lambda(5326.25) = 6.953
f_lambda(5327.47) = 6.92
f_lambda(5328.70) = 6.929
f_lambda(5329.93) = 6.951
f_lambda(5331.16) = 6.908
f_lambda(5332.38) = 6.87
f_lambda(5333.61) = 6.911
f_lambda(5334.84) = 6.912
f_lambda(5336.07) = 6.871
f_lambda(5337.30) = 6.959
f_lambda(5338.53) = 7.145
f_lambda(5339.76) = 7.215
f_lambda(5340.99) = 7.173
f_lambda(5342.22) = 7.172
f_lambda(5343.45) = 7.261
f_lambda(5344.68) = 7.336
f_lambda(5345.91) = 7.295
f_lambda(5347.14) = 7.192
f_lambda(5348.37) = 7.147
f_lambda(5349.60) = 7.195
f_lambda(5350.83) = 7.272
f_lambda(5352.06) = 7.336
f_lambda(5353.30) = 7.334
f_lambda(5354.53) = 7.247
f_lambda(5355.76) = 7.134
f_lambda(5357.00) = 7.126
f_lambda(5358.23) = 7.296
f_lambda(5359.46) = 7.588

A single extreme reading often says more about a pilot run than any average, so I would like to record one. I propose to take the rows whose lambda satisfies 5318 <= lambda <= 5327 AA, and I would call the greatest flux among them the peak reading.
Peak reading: 7.385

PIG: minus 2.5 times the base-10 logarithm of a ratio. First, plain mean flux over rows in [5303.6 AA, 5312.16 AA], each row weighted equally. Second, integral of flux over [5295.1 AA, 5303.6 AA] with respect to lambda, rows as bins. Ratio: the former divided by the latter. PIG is 2.27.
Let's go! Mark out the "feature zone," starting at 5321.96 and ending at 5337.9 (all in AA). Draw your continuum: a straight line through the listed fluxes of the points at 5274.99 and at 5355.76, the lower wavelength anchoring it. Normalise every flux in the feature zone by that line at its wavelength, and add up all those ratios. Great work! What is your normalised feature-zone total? 12.8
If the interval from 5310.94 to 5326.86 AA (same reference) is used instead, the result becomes 13.2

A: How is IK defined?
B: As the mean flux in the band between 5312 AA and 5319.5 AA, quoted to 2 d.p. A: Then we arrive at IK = 7.08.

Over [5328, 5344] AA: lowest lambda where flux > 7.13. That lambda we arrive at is 5338.53 AA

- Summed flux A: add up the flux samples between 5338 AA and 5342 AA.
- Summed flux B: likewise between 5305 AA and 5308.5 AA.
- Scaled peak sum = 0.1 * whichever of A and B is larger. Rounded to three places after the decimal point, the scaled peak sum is 2.277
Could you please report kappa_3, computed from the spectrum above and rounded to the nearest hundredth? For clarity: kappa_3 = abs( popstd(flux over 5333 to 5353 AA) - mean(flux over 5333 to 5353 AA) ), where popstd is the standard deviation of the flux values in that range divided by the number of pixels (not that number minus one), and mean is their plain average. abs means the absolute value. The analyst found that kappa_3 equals 7.00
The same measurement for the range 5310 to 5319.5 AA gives 6.84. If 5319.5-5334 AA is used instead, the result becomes 6.88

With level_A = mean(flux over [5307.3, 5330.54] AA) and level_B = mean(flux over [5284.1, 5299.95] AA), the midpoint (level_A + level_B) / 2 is 7.04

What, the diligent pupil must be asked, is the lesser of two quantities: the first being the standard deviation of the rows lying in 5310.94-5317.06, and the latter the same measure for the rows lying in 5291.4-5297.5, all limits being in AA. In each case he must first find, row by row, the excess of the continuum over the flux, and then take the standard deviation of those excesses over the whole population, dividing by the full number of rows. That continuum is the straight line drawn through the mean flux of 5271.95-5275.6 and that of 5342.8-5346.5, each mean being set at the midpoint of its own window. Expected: 0.126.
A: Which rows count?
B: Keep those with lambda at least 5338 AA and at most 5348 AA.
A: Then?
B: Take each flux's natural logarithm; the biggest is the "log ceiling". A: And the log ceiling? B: 1.99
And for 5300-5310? 2.04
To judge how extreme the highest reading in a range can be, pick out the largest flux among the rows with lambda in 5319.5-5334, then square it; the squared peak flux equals 54.1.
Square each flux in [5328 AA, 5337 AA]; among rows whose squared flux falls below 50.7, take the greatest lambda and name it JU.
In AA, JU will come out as 5336.07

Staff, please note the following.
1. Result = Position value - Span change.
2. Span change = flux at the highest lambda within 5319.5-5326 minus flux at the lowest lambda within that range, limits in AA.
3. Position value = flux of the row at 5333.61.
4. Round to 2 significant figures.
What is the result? 7.3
